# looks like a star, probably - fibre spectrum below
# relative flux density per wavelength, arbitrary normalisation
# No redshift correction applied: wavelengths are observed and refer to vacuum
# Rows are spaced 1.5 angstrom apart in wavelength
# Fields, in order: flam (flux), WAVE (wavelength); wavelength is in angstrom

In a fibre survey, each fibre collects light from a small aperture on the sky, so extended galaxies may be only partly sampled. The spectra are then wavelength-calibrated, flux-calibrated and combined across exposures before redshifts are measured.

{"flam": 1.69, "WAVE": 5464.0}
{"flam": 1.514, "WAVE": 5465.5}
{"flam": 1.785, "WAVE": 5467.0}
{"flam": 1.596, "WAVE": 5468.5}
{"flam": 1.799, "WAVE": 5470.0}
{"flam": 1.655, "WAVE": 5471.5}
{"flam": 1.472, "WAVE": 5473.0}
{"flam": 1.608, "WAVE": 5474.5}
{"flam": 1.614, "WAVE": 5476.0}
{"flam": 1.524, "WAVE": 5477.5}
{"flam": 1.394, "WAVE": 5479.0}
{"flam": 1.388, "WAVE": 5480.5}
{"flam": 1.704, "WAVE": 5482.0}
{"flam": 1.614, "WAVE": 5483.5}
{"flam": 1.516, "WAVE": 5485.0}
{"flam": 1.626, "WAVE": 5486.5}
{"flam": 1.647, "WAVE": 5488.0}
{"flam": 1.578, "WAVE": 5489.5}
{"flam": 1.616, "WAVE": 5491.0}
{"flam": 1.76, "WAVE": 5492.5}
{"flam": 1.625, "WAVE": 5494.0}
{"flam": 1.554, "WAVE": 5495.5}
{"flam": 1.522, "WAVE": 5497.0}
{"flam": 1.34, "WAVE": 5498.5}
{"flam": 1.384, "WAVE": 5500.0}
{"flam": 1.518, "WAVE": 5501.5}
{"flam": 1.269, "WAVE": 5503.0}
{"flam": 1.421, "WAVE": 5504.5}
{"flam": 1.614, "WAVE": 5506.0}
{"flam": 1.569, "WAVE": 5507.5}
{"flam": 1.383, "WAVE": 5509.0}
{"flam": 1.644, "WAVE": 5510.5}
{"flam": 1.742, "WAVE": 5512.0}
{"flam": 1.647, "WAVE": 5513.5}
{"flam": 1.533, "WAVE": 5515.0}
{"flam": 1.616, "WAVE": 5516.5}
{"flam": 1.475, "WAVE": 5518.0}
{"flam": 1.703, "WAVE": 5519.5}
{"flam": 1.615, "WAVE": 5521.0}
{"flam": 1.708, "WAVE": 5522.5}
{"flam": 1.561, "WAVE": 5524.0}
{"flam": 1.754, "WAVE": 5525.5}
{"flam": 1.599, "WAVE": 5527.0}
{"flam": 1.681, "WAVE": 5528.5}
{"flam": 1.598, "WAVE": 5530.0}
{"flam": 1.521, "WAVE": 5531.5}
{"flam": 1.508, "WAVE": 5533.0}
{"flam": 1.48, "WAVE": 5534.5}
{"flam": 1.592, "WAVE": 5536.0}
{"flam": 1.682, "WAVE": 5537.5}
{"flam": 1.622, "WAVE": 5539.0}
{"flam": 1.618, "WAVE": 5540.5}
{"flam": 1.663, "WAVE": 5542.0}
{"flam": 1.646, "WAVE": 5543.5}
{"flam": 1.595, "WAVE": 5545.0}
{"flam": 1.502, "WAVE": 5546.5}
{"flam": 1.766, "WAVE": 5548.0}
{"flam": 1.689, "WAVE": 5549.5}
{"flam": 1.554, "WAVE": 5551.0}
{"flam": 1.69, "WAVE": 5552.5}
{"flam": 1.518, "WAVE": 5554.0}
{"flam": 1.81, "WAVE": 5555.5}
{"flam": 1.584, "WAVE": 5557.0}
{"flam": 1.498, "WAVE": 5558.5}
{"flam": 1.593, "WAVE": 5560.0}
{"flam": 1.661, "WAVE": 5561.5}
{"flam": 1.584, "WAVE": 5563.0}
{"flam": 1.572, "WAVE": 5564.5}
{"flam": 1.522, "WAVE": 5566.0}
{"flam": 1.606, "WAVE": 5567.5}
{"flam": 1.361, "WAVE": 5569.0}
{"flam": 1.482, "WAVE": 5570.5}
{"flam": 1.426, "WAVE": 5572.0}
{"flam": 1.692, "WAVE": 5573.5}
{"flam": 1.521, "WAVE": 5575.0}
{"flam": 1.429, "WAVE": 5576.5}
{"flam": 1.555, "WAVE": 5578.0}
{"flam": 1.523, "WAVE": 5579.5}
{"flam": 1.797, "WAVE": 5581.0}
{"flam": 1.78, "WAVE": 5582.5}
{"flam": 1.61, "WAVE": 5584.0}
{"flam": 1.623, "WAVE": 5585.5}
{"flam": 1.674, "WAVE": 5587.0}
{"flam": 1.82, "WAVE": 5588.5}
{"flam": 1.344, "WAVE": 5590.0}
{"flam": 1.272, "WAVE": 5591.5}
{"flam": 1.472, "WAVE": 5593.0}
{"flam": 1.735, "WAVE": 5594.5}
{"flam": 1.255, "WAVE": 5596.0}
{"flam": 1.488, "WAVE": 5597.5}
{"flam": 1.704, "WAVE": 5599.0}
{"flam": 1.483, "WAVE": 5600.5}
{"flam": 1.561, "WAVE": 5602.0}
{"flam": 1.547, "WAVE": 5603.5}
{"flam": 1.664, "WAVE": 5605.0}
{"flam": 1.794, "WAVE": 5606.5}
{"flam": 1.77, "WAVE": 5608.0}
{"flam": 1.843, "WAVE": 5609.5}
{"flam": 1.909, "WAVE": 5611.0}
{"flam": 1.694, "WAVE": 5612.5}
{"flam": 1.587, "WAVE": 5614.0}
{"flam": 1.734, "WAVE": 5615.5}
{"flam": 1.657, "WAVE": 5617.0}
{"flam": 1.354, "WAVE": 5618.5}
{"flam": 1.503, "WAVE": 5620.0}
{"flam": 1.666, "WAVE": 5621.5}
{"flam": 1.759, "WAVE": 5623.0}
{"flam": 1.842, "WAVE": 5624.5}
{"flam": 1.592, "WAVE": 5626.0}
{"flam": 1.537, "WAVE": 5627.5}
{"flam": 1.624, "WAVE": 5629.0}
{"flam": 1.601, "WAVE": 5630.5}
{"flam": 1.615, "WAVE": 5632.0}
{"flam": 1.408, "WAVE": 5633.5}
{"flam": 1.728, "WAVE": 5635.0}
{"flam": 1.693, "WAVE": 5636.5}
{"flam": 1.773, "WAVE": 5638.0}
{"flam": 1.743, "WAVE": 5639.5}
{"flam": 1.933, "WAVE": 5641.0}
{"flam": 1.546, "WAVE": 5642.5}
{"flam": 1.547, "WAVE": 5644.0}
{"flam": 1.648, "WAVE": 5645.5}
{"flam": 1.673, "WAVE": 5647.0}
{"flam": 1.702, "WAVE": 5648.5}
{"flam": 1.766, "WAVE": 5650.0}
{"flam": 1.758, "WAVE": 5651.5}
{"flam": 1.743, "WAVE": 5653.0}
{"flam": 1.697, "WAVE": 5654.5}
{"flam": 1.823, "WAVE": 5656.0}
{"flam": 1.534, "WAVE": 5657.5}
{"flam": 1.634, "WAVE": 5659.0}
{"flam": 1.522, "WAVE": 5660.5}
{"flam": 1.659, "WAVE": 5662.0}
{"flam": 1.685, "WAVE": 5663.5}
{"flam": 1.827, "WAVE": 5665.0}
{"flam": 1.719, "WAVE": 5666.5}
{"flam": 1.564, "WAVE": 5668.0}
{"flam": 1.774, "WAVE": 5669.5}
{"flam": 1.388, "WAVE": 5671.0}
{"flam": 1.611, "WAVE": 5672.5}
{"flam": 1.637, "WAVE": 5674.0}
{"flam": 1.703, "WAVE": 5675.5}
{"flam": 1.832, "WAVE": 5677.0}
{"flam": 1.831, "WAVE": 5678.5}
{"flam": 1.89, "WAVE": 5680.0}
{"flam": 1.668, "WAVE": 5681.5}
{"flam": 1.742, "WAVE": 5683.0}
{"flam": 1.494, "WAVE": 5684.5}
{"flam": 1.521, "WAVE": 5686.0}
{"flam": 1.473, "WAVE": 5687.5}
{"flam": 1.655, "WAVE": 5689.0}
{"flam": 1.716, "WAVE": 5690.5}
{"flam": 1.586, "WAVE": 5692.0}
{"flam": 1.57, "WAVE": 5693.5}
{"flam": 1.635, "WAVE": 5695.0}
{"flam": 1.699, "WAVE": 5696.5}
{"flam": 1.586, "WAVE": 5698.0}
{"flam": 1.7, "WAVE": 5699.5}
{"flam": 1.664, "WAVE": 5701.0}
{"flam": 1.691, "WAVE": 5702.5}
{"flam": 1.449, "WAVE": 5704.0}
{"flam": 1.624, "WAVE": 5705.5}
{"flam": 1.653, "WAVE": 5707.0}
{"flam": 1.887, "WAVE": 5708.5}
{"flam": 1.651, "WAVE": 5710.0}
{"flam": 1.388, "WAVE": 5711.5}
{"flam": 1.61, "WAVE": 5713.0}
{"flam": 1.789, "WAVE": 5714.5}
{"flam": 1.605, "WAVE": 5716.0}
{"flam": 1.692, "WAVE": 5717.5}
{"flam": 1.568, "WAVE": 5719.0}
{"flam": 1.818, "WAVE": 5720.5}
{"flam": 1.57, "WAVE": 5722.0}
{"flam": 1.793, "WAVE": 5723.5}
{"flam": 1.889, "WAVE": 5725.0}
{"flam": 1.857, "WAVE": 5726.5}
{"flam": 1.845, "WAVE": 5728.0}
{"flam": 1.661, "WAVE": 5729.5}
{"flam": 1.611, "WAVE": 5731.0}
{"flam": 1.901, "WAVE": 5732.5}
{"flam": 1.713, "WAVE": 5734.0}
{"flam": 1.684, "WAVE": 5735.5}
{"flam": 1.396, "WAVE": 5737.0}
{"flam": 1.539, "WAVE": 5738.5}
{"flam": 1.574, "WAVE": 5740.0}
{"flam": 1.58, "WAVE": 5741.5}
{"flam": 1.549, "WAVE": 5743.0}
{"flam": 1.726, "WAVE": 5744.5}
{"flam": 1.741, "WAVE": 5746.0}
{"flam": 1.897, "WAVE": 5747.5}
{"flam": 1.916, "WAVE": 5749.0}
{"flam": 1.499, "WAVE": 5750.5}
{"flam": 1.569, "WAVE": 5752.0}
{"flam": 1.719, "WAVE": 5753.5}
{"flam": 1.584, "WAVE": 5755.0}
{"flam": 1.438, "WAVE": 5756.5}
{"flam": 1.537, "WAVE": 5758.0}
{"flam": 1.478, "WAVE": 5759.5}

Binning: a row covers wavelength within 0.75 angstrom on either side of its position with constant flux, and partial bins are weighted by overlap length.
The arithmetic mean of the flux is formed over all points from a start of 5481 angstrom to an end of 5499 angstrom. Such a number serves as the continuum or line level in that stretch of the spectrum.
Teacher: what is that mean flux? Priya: 1.59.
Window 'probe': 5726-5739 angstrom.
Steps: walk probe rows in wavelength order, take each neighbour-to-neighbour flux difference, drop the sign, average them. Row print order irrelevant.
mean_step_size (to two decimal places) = 0.15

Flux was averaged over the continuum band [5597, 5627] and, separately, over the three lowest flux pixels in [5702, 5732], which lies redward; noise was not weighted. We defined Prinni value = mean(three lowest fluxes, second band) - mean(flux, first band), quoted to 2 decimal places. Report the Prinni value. -0.19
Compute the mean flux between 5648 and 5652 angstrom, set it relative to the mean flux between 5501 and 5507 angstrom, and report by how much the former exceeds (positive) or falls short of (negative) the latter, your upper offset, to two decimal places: 0.29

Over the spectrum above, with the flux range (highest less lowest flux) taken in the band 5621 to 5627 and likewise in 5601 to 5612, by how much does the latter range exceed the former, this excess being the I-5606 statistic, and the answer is 0.112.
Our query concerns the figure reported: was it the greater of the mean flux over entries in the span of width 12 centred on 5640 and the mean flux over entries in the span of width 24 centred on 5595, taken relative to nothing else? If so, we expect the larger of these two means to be 1.70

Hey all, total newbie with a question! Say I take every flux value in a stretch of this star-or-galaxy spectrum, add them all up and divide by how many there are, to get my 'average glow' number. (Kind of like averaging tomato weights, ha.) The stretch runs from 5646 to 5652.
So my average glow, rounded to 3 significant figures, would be 1.72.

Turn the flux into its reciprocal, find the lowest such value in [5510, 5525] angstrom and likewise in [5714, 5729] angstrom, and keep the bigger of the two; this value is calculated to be 0.574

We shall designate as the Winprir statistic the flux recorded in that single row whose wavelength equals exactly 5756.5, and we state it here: 1.438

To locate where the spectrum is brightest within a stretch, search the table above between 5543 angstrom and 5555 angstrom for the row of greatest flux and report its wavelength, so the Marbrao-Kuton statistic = 5548.0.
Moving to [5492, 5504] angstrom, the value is 5492.5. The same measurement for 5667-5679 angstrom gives 5677.0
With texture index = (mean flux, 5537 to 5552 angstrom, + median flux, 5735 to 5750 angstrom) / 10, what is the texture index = 0.327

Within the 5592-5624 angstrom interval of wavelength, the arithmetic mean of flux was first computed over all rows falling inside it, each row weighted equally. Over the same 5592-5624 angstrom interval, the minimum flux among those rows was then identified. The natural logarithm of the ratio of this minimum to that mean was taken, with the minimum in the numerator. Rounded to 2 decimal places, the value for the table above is -0.26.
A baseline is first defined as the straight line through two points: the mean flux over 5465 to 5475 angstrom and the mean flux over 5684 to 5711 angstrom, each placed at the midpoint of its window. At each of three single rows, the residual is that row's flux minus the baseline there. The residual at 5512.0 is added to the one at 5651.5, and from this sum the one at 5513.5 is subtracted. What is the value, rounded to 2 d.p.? 0.23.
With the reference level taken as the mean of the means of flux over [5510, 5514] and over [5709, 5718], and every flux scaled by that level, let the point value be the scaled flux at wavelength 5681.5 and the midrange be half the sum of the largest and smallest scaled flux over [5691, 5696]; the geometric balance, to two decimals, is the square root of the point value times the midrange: 0.99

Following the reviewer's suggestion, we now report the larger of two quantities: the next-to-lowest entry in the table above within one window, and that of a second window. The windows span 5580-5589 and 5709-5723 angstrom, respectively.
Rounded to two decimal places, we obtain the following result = 1.62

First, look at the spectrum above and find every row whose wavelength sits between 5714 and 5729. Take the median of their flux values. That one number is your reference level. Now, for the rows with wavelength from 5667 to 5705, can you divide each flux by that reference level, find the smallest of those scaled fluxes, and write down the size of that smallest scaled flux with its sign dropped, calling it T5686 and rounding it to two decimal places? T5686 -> 0.77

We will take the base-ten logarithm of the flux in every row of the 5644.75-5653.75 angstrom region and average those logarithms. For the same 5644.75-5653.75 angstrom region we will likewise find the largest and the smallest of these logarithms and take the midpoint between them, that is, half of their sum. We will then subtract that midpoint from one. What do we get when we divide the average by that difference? 0.30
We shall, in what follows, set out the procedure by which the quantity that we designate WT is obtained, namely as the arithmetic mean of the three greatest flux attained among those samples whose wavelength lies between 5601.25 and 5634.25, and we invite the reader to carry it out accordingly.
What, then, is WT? 1.86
